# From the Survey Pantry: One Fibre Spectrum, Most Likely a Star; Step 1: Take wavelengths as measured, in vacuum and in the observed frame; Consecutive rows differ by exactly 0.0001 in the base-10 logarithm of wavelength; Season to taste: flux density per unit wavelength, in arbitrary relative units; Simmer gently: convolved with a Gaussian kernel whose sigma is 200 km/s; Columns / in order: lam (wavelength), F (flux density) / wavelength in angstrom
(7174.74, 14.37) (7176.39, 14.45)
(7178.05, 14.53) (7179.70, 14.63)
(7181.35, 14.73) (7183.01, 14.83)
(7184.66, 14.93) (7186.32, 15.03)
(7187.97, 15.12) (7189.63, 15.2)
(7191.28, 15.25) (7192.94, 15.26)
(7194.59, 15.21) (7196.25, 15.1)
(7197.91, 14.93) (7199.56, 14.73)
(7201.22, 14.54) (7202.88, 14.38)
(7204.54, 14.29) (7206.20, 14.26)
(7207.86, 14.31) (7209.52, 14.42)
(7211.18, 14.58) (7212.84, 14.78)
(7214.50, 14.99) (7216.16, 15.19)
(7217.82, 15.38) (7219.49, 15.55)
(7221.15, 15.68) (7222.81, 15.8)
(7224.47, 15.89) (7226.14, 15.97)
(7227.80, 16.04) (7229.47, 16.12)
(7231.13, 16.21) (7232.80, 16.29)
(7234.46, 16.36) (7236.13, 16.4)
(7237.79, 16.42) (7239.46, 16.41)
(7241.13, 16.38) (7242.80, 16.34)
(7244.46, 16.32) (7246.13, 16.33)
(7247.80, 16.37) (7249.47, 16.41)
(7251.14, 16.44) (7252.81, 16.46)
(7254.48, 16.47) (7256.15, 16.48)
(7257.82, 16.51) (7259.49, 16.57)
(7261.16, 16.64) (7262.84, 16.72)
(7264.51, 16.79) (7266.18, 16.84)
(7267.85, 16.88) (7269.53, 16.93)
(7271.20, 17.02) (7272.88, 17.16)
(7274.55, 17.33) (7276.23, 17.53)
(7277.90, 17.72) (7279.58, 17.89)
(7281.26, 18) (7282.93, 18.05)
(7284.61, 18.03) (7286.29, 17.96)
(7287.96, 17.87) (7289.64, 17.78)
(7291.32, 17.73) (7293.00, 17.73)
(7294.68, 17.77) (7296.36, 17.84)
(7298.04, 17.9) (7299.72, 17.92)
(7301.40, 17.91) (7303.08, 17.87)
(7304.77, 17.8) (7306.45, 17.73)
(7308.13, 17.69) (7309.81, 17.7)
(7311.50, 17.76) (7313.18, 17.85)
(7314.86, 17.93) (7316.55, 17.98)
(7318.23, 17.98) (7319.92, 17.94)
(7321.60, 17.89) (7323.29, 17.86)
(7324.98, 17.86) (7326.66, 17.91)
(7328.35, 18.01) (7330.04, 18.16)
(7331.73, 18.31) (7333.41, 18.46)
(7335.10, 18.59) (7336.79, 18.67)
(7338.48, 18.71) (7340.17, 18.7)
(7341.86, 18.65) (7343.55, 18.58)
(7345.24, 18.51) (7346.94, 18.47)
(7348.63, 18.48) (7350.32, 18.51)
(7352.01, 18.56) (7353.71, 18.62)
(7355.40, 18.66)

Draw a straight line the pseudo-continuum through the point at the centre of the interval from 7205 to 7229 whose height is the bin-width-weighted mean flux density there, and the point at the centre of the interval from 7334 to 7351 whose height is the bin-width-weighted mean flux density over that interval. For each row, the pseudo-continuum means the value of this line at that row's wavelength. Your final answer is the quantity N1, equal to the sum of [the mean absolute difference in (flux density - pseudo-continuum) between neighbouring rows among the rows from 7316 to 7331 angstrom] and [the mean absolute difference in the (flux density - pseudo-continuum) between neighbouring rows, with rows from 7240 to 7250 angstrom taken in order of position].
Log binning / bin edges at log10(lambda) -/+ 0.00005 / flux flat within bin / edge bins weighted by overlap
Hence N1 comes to 0.103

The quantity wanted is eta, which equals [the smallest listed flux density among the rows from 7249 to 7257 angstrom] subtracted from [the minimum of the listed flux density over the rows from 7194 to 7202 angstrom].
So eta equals -2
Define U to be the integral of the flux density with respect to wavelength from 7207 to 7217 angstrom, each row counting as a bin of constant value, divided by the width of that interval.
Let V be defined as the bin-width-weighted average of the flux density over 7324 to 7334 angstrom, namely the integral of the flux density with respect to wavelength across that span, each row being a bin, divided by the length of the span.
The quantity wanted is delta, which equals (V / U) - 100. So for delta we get -98.8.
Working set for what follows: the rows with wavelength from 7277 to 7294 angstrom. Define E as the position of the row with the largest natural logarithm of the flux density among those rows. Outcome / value 7282.93 angstrom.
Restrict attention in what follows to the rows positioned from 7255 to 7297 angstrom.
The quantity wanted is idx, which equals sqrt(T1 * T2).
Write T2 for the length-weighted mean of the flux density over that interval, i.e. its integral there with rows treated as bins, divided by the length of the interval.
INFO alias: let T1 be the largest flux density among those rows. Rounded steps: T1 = 18.05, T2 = 17.3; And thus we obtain 17.7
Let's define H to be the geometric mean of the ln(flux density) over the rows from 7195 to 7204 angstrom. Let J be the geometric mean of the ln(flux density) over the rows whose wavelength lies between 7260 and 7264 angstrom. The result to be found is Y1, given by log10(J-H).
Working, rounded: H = 2.69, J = 2.81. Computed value -0.91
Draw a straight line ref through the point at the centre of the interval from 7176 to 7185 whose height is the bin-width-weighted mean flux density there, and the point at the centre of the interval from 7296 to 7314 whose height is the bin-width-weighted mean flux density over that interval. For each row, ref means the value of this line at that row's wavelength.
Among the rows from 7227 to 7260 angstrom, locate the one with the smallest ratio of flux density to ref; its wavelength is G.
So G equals 7257.82 angstrom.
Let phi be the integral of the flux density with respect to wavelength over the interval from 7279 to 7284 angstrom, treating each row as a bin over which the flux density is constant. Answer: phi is 89.9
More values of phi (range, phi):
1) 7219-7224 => 78.6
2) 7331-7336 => 92.4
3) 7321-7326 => 89.3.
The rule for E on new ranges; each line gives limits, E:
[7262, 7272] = 7271.20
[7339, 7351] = 7340.17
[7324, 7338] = 7336.79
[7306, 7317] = 7316.55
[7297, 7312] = 7299.72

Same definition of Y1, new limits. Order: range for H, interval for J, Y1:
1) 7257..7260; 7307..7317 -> -1.13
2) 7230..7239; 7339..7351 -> -0.89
